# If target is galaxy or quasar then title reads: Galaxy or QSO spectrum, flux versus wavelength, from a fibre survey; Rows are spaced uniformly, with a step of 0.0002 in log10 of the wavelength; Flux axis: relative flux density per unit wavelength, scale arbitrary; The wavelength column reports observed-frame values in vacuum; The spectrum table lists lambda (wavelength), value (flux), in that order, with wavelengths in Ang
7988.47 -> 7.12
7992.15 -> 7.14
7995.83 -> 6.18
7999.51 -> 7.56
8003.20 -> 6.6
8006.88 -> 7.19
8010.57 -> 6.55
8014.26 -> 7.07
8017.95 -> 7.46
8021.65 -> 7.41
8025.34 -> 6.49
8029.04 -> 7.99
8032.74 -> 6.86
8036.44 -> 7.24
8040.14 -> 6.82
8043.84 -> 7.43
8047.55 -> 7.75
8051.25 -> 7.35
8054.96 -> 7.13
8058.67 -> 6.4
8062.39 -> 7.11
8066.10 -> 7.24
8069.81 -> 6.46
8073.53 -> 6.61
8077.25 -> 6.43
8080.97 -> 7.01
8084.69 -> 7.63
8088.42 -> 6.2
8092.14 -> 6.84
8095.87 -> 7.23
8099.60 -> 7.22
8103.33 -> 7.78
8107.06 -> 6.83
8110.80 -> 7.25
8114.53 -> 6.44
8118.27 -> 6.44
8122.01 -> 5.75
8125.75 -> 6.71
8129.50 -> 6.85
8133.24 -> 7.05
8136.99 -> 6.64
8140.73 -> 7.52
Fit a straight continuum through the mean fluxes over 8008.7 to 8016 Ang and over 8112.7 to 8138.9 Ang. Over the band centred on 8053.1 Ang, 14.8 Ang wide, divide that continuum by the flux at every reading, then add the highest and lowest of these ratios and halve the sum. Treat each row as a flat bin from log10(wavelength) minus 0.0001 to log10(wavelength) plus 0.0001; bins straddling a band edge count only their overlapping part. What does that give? 0.958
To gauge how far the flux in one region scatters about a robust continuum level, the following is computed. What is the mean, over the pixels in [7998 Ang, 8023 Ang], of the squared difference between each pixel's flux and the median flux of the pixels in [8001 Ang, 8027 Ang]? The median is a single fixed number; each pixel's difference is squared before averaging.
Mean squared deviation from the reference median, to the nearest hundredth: 0.14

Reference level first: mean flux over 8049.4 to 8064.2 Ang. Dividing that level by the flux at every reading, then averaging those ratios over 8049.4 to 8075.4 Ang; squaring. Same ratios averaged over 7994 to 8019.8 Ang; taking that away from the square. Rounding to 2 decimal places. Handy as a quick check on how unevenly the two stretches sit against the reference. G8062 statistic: 0.02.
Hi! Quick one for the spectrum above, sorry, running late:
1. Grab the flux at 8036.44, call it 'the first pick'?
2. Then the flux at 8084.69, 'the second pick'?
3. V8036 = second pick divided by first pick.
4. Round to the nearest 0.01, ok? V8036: 1.05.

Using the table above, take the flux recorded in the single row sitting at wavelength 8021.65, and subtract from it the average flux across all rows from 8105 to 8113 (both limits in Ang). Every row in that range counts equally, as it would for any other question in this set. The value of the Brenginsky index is 0.37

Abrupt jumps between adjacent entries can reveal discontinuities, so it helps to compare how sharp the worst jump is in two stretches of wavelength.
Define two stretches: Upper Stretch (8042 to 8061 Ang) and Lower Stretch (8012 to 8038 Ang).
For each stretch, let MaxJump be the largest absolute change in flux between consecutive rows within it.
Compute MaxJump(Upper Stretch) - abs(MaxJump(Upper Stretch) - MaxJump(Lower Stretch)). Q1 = 0.0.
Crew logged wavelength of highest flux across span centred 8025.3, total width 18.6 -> 8029.04 Ang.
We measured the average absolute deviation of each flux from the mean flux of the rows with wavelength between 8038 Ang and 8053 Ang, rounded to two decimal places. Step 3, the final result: 0.26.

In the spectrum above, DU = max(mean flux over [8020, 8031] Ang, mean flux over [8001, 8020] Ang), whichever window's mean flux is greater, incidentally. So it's 7.3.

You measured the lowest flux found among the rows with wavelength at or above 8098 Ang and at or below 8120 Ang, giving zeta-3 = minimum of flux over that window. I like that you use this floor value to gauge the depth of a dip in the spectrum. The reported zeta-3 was 6.44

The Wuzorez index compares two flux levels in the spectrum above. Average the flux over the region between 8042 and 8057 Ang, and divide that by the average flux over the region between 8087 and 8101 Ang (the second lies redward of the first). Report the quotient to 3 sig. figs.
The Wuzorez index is 1.08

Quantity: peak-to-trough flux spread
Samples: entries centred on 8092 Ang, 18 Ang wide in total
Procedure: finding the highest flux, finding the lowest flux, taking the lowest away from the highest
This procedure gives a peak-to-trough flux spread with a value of 1.4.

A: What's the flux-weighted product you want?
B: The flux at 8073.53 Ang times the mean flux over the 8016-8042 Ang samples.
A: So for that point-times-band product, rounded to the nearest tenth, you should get 47.5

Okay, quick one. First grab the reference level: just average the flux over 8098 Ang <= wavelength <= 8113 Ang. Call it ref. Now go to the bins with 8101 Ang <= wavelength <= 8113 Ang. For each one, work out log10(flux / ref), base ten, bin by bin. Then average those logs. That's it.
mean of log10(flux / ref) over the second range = 0.000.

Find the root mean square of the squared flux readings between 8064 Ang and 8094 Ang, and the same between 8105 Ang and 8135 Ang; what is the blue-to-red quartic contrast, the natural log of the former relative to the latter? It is 0.04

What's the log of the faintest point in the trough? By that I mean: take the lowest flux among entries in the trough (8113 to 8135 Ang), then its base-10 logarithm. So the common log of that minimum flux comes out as 0.760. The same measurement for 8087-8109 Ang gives 0.792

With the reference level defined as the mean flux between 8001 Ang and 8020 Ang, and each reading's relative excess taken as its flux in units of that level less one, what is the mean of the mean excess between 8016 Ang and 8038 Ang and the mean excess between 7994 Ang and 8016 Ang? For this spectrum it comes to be 0.01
